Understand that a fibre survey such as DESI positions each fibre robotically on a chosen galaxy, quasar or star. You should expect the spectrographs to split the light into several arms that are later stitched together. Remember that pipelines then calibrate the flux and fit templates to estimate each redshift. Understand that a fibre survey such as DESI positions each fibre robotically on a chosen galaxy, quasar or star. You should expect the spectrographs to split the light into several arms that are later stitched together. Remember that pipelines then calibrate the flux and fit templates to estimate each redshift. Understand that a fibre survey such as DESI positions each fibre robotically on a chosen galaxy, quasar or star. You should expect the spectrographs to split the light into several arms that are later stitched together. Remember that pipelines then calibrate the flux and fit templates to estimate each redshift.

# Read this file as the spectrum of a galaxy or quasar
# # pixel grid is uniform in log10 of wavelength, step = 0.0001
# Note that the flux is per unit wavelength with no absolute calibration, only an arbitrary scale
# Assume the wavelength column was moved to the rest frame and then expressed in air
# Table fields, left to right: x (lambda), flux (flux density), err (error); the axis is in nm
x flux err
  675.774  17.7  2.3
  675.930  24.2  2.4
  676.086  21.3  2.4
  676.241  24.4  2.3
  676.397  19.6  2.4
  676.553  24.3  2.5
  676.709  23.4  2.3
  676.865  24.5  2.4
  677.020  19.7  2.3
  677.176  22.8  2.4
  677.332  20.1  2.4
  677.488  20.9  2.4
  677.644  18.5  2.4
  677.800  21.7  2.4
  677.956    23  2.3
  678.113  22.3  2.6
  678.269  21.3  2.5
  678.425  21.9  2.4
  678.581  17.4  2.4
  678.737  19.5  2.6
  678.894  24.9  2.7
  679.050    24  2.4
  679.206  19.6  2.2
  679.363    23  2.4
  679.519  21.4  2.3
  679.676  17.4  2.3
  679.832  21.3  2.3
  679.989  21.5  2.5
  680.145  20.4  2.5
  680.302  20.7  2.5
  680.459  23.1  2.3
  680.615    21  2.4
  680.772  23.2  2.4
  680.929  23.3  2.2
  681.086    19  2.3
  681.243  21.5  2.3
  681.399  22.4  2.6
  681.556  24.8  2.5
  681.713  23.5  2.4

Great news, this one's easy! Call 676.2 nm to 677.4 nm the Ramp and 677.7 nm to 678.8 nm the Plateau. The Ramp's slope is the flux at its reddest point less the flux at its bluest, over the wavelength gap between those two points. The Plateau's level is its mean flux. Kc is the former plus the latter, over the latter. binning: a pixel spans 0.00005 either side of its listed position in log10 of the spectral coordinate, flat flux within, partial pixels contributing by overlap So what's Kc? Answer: 0.81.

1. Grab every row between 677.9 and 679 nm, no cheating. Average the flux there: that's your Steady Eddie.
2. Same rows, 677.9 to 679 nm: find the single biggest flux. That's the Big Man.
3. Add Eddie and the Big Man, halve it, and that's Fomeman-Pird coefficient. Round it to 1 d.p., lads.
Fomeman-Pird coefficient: 23.2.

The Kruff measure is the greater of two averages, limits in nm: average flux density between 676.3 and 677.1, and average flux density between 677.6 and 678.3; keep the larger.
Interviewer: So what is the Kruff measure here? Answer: 22.3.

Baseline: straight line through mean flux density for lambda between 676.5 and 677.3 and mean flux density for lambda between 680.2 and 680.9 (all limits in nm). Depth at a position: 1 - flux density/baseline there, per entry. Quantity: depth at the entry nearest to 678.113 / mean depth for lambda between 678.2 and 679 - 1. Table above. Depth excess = -0.8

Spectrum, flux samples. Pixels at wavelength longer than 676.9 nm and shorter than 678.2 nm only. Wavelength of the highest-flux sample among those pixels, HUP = 677.956 nm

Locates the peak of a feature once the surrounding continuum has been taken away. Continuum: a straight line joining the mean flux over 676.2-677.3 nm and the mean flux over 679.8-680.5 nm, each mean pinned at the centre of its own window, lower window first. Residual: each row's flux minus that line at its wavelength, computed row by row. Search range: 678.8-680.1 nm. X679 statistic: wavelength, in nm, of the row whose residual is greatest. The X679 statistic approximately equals 678.894 nm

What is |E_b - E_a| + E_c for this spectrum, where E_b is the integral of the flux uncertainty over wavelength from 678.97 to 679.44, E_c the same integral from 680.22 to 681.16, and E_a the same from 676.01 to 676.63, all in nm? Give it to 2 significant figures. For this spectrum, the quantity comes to 2.6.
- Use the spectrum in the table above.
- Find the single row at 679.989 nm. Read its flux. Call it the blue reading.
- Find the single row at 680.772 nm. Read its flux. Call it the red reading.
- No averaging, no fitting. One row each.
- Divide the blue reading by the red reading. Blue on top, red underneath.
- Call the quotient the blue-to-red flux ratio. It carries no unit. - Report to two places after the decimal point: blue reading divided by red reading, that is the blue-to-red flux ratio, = 0.93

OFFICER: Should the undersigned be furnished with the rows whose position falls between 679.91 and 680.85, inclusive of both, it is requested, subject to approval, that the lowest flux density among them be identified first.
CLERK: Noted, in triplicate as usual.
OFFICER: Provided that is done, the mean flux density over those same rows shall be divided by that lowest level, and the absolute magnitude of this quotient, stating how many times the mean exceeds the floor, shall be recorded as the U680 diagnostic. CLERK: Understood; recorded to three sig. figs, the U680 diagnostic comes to 1.06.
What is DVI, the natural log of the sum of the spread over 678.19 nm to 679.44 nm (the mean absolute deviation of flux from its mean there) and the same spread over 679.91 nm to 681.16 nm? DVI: 1.18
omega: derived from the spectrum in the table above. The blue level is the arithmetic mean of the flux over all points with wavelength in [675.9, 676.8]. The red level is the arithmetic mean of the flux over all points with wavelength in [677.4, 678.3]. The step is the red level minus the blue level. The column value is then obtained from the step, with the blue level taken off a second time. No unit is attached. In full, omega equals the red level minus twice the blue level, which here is -24.4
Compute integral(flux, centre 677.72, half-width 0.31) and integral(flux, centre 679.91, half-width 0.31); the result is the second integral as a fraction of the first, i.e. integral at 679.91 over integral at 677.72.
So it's 0.96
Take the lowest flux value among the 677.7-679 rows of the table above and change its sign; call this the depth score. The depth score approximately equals -17.4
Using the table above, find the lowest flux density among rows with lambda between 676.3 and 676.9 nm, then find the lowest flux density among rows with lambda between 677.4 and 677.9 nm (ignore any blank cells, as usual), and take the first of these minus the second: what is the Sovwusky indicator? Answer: 1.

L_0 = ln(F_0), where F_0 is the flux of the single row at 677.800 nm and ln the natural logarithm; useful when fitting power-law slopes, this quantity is 3.08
